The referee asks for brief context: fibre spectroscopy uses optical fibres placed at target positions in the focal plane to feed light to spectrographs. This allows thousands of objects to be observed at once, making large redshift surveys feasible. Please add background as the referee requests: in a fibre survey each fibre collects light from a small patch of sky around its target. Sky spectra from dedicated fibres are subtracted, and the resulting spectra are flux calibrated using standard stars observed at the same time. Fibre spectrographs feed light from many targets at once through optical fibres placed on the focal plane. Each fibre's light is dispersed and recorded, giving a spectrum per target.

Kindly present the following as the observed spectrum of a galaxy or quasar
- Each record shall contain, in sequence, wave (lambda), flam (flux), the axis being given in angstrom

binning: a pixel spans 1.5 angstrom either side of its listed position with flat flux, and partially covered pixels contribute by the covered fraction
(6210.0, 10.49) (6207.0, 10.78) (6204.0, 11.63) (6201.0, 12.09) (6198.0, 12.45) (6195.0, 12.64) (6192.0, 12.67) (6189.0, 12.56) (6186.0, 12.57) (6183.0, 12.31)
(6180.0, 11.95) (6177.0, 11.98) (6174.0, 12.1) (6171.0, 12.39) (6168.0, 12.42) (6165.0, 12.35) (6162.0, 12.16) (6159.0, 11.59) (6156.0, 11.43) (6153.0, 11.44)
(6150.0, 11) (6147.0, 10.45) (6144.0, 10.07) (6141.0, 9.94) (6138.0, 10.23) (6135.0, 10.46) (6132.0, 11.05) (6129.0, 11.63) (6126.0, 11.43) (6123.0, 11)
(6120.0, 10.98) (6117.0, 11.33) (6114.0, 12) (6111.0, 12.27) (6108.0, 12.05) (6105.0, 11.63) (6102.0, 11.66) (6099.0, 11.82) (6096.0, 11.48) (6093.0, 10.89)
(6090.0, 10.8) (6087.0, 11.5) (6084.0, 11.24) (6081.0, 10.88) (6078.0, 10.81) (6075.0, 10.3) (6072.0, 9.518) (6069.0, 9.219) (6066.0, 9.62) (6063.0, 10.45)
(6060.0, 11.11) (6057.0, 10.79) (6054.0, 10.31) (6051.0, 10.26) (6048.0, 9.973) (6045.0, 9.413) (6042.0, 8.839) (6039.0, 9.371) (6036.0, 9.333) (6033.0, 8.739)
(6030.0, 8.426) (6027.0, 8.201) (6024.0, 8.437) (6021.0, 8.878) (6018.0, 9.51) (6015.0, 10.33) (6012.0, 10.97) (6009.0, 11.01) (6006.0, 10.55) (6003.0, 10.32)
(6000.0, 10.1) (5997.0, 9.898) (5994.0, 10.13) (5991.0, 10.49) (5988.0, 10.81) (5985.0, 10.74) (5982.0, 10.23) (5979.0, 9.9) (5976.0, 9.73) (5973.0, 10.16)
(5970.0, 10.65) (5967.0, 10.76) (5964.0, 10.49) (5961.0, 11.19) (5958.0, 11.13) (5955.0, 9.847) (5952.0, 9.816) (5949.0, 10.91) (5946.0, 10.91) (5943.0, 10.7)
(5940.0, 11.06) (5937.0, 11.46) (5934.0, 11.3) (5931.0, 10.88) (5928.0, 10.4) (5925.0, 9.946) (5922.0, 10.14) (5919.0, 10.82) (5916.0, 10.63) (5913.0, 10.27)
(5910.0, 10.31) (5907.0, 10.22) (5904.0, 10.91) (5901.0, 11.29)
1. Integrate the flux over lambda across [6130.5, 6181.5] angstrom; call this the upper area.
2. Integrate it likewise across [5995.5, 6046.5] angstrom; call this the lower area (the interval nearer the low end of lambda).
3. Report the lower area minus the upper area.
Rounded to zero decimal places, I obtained -92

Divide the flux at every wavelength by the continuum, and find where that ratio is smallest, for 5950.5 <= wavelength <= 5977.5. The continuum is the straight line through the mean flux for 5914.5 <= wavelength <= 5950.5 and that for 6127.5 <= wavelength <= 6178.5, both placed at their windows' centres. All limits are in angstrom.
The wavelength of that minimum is 5976.0 angstrom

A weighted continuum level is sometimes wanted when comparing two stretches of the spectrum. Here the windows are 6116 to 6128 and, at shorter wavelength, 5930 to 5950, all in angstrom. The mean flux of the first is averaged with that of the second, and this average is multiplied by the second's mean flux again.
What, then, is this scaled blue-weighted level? 123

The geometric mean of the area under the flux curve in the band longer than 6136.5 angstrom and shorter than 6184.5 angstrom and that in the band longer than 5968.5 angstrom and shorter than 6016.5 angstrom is 524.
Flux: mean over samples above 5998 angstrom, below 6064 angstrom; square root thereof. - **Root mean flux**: 3.13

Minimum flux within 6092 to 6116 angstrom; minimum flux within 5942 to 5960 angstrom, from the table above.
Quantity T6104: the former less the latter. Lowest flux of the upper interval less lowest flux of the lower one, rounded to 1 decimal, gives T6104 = 1.1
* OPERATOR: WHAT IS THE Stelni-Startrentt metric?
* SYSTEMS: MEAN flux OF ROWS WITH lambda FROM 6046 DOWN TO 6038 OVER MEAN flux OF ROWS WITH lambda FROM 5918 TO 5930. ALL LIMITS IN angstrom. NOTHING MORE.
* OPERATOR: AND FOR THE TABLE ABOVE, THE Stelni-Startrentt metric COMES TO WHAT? 0.89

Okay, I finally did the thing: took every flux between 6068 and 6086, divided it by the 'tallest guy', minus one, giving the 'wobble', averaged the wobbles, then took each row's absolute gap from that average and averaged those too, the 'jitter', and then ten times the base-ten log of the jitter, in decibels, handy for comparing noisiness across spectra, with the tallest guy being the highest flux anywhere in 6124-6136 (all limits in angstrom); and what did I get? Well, -13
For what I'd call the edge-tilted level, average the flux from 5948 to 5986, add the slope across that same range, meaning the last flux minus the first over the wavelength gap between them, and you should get 10.4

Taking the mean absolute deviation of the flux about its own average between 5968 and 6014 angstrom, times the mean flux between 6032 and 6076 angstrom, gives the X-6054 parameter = 3.36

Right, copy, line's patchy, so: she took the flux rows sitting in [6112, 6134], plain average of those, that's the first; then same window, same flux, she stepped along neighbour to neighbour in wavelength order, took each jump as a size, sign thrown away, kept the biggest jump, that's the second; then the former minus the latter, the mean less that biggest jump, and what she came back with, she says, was 10.7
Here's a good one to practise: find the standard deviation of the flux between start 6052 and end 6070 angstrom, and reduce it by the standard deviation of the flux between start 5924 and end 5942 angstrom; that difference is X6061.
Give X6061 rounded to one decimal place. 0.1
